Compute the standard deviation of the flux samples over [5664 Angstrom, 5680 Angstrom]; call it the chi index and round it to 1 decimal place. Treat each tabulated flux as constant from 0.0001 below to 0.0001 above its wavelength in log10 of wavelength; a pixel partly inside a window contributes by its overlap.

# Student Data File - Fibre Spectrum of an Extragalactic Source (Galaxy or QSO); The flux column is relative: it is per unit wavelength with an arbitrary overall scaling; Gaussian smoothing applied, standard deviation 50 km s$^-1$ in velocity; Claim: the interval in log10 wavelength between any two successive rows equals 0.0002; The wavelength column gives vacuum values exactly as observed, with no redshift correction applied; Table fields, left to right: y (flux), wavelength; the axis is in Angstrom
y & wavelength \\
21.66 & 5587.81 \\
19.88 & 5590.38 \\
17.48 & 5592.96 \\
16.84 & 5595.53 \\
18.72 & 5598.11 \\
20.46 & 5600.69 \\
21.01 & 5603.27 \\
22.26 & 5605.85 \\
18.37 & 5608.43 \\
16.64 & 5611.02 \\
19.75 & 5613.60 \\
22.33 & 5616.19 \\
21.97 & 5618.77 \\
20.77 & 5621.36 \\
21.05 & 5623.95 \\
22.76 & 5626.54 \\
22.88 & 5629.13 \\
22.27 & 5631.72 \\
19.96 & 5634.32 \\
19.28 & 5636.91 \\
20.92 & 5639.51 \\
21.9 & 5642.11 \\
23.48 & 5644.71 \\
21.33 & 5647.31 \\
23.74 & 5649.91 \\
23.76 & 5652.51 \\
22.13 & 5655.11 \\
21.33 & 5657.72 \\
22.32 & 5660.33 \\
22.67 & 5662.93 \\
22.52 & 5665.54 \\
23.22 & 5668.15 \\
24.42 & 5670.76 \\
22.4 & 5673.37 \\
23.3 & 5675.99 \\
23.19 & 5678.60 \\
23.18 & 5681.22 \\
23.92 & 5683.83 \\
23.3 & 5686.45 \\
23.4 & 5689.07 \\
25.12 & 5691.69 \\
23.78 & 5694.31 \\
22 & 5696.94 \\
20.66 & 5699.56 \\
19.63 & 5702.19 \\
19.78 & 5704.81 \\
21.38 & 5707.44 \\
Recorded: 0.7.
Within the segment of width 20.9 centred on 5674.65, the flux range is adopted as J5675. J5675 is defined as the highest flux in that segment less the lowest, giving 2.0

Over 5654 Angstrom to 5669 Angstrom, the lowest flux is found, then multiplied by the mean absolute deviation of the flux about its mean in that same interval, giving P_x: 9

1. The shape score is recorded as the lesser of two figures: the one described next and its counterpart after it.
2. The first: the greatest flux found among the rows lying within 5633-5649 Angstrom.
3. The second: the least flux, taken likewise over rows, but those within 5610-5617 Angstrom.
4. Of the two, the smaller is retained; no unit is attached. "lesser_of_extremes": 17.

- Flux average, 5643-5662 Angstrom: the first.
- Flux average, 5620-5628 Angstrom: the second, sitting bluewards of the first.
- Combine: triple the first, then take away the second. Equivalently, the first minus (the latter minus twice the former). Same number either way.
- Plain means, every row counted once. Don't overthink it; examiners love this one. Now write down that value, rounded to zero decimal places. 46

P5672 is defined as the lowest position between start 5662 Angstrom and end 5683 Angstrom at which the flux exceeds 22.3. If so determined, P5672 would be 5662.93 Angstrom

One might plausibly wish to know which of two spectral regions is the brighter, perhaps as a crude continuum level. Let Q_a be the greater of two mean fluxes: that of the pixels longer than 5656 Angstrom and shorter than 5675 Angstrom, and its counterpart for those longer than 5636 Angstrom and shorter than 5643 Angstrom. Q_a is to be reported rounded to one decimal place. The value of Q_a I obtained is 22.7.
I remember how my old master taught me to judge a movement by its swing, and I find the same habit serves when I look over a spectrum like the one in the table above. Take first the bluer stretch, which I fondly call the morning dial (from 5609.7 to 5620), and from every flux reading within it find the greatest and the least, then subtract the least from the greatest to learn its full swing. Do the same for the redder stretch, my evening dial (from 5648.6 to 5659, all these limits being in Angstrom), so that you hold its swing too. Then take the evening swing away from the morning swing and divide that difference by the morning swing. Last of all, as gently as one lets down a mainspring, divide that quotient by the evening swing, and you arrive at 0.24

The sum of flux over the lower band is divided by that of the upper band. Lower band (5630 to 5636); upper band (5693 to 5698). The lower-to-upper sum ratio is 0.92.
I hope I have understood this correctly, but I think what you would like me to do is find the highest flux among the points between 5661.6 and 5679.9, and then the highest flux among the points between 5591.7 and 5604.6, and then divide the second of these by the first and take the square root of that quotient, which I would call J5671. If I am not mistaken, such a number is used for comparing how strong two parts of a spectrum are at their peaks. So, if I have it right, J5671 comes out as 0.93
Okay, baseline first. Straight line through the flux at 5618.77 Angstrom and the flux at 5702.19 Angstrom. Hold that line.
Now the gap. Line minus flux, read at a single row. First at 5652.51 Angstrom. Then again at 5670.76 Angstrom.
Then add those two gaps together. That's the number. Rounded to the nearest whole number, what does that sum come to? -7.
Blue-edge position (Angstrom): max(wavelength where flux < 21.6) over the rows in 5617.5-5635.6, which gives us 5634.32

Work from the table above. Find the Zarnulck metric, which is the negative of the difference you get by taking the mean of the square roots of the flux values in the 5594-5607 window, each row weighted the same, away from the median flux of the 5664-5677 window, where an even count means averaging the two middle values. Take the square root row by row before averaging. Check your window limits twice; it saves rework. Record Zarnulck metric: -18.8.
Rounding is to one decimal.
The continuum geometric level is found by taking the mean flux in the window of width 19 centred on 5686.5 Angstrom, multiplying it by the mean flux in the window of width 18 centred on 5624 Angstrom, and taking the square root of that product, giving 22.8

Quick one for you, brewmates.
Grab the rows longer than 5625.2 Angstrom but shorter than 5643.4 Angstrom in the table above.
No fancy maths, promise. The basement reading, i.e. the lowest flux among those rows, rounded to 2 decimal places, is 19.28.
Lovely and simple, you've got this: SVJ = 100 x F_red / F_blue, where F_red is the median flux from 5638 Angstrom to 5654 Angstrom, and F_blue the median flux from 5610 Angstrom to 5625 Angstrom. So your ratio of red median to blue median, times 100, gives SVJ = 109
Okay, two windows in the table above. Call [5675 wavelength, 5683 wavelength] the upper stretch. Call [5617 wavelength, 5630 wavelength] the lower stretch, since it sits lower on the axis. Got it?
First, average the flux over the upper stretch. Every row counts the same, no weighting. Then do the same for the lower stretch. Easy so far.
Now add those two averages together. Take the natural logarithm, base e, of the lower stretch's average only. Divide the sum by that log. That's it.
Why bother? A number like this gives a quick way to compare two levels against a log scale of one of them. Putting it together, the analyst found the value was 14.6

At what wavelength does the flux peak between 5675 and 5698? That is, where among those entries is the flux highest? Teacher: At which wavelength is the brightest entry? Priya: 5691.69 Angstrom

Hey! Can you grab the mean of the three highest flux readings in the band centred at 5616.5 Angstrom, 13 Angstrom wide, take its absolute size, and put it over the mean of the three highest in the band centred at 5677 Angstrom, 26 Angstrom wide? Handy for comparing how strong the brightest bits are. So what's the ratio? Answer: 0.91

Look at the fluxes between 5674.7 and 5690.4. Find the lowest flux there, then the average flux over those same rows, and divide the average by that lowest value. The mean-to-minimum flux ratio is 1.01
